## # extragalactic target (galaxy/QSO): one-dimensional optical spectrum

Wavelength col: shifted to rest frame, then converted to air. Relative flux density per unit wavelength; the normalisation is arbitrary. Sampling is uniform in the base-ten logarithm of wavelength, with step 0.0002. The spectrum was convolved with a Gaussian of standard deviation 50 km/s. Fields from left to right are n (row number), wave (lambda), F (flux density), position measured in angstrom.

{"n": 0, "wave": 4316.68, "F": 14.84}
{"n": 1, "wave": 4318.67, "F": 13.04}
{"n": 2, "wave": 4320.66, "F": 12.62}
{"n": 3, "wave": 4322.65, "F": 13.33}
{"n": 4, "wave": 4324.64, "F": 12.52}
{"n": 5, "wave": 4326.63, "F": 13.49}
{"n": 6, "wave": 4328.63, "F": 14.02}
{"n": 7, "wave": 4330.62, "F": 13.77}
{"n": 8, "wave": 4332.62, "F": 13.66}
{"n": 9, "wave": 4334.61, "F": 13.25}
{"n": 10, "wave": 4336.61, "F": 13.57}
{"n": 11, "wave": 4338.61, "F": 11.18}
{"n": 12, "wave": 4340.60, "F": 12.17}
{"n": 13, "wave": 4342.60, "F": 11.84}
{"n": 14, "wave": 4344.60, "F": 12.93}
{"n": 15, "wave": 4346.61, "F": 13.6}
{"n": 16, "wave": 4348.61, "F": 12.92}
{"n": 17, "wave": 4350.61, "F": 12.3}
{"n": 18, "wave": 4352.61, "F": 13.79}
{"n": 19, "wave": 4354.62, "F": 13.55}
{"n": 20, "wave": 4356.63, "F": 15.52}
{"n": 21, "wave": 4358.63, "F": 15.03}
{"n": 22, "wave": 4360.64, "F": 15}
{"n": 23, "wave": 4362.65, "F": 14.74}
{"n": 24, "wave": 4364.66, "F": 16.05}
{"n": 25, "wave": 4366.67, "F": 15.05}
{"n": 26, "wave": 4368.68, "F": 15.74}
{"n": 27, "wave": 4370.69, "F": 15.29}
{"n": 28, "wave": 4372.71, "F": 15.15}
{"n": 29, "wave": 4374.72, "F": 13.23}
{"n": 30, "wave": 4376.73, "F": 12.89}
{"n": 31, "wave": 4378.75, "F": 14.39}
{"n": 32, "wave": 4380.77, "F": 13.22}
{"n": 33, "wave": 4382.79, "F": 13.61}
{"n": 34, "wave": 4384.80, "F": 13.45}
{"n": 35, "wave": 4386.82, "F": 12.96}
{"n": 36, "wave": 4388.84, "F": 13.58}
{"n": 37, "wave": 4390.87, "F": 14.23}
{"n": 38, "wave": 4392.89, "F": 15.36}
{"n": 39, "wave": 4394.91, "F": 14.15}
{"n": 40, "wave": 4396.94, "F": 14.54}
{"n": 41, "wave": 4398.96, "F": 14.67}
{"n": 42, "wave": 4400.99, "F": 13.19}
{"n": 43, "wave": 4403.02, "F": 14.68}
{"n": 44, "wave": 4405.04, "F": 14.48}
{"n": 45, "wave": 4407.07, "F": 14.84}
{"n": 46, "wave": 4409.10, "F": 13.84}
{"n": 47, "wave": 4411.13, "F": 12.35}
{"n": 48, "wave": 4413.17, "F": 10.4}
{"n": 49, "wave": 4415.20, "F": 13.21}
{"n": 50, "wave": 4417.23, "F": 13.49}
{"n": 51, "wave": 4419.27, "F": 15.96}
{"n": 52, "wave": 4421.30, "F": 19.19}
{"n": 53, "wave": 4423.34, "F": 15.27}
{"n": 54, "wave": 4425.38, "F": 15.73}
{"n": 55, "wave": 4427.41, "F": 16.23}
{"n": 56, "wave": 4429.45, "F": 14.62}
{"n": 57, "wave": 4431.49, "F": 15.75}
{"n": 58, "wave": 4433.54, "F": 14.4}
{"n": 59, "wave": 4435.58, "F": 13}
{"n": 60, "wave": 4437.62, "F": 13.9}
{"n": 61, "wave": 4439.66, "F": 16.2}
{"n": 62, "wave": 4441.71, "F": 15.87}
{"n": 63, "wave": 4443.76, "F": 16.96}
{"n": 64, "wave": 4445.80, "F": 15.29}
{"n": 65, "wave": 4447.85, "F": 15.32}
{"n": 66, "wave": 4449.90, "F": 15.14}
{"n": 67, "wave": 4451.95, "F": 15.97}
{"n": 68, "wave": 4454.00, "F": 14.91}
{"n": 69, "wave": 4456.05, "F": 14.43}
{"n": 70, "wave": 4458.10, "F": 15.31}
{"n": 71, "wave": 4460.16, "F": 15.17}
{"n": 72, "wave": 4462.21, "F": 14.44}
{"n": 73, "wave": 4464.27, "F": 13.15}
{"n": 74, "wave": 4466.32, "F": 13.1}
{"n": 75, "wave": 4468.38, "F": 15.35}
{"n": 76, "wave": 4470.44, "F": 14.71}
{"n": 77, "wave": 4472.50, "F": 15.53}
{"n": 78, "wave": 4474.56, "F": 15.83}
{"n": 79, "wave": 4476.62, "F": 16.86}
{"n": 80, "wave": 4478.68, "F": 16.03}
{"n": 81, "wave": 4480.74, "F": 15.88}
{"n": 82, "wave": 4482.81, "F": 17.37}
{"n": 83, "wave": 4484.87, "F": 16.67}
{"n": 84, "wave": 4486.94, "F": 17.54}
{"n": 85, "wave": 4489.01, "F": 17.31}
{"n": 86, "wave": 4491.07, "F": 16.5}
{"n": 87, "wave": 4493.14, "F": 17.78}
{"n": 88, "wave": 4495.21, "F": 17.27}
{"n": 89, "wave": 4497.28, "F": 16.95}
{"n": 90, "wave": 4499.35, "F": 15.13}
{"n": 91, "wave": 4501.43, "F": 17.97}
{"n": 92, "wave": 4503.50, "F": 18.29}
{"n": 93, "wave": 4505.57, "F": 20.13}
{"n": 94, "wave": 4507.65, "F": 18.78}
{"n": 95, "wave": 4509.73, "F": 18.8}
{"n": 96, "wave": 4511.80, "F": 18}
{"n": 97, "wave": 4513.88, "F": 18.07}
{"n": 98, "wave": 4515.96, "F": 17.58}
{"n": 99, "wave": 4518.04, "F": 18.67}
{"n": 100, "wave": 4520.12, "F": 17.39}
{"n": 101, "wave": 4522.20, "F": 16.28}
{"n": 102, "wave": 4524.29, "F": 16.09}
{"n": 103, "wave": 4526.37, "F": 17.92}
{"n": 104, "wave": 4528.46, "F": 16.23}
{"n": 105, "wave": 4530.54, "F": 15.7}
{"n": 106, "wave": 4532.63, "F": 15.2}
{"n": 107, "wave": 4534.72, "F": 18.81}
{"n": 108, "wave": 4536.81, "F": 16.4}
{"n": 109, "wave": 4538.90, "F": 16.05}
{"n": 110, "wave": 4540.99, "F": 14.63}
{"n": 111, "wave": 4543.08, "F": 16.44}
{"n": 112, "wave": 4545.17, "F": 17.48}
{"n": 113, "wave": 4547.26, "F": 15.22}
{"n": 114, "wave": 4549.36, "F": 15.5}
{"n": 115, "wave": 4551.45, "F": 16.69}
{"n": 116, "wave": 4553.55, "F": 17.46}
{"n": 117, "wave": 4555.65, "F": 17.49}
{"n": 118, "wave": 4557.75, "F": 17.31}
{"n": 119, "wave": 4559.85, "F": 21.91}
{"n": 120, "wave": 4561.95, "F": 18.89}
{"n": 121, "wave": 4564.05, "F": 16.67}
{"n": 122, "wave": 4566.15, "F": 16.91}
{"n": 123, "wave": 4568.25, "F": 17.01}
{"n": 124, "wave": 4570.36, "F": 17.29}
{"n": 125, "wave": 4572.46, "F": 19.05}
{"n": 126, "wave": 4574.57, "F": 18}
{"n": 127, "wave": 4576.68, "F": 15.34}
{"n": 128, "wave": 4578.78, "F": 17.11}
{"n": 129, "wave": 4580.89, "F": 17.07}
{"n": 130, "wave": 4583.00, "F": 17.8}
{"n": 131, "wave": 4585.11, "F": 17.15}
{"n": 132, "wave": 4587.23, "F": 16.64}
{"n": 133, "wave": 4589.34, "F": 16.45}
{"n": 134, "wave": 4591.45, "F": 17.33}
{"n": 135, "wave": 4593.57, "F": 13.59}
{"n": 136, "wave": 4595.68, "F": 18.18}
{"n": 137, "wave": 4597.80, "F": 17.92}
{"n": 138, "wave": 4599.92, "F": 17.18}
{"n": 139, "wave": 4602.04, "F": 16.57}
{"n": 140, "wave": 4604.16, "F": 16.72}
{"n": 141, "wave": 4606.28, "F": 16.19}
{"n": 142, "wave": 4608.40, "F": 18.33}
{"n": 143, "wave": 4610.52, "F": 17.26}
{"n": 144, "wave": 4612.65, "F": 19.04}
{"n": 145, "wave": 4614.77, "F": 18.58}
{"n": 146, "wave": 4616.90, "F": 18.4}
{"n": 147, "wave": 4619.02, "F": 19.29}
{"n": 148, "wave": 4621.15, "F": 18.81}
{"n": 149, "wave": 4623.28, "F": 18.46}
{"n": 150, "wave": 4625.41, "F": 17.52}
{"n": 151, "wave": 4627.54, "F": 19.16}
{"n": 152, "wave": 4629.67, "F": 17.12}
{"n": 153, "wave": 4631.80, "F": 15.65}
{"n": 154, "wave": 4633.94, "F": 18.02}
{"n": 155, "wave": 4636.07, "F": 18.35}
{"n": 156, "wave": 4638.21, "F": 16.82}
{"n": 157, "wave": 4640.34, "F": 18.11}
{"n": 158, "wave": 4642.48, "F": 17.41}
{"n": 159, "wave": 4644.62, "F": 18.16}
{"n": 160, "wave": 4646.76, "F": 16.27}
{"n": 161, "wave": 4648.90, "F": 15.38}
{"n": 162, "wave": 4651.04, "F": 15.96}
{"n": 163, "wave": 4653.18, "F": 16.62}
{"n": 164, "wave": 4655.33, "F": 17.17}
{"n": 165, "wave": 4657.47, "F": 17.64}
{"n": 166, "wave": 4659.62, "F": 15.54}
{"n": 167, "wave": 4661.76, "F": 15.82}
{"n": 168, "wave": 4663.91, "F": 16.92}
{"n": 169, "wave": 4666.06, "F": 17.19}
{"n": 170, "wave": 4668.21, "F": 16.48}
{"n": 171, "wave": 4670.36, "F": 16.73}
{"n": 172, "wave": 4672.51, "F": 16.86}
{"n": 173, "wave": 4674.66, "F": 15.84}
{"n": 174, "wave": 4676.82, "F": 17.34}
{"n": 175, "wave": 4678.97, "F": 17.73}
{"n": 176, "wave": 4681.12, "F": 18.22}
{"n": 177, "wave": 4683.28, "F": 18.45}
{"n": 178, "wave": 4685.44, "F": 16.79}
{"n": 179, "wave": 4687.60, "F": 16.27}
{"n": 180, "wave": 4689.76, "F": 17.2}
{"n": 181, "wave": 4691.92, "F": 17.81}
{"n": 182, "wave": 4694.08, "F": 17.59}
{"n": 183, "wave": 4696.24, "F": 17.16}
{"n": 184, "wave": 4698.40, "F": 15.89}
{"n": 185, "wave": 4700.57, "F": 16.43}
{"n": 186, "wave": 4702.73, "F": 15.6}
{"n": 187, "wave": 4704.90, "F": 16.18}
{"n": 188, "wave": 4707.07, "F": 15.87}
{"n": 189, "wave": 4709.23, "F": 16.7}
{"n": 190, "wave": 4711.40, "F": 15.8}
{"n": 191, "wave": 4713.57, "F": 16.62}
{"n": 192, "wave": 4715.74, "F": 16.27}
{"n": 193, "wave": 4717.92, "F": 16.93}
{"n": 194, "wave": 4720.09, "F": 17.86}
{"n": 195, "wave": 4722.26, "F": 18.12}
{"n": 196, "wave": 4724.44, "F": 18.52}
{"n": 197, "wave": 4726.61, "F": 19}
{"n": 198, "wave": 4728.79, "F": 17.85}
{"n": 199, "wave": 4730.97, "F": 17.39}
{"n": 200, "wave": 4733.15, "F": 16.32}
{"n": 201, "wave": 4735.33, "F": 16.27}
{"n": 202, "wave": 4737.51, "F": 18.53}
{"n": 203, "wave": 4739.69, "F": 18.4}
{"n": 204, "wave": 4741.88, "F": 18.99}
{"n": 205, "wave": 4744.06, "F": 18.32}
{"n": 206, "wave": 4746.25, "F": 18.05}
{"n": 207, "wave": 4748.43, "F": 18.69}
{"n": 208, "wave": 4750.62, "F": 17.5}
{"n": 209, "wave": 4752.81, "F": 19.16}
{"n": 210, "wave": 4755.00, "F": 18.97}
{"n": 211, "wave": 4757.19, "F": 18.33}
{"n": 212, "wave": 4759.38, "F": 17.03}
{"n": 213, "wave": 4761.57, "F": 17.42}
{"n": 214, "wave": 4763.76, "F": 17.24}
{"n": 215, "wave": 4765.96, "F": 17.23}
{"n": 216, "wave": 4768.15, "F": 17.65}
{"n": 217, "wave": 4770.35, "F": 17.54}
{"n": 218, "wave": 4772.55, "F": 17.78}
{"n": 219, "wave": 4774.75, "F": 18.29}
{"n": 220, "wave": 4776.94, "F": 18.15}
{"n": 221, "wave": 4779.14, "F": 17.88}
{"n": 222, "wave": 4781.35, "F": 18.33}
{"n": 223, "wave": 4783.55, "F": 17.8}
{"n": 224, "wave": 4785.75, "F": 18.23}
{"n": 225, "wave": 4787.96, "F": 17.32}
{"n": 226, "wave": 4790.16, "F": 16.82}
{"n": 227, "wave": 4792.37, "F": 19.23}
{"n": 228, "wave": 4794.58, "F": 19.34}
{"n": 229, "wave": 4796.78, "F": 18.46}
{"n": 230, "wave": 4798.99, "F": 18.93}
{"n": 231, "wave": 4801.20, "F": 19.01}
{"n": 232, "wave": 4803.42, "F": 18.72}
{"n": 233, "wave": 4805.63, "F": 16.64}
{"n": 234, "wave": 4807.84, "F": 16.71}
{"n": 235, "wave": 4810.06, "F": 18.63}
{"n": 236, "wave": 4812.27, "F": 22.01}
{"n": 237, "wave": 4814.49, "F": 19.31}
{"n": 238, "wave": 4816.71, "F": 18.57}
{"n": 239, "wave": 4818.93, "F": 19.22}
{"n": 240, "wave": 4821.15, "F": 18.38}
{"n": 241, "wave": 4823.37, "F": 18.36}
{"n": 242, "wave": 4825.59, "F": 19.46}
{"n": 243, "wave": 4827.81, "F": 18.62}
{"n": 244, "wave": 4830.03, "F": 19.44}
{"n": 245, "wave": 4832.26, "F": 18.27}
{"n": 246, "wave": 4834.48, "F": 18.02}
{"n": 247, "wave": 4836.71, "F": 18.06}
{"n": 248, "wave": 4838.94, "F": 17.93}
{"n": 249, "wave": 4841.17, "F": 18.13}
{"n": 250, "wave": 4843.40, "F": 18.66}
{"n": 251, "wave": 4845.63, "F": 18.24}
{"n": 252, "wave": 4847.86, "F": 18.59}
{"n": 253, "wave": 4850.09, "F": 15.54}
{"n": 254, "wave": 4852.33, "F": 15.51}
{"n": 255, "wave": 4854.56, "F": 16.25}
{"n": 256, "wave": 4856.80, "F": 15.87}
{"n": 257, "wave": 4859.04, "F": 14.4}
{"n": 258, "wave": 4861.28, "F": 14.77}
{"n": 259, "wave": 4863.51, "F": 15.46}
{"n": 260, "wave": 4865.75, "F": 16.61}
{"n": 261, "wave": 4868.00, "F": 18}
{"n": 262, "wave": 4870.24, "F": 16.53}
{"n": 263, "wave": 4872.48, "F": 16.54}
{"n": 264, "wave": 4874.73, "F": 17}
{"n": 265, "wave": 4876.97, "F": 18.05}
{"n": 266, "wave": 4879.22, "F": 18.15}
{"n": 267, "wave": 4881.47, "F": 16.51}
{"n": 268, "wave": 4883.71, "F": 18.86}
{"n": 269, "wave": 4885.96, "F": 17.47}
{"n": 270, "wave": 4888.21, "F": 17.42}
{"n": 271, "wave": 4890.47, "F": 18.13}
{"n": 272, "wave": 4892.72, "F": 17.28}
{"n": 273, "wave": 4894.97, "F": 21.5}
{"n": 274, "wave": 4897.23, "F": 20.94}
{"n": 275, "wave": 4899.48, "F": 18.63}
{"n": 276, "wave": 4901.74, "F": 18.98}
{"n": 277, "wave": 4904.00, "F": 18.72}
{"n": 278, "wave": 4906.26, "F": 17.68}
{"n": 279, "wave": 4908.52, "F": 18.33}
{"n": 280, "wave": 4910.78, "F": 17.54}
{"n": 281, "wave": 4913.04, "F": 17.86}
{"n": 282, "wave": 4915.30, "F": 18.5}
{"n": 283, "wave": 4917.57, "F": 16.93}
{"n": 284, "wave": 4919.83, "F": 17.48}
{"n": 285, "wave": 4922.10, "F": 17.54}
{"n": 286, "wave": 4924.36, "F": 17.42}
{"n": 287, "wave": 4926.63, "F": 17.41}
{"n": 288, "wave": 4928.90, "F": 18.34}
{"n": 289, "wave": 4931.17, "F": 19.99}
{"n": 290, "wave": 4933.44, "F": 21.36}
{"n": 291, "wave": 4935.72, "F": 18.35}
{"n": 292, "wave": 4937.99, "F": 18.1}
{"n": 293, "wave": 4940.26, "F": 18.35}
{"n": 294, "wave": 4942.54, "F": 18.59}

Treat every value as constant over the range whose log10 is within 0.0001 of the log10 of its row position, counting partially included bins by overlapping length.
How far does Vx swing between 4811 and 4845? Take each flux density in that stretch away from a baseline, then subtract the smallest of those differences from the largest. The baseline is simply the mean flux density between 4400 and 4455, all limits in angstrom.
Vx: 4.1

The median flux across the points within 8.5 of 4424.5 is 15.7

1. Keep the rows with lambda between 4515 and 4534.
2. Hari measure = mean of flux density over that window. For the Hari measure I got 16.8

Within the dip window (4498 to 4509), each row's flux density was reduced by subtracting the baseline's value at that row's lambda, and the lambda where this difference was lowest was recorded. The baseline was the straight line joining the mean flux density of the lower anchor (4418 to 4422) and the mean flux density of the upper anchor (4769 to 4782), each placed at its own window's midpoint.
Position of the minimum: 4499.35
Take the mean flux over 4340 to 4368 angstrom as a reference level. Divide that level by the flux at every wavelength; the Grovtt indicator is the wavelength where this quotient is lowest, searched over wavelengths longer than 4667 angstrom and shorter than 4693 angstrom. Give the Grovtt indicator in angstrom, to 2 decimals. 4683.28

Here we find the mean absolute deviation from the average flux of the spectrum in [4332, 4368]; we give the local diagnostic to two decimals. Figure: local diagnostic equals 1.05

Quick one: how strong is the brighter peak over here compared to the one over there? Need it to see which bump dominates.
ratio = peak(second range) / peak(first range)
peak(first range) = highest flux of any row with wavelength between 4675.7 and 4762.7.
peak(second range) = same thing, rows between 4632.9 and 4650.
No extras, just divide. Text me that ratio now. 0.96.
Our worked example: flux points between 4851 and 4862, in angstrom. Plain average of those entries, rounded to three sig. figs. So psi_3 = 15.4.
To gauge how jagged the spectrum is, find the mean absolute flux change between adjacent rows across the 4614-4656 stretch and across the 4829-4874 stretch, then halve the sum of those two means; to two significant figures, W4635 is 0.88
